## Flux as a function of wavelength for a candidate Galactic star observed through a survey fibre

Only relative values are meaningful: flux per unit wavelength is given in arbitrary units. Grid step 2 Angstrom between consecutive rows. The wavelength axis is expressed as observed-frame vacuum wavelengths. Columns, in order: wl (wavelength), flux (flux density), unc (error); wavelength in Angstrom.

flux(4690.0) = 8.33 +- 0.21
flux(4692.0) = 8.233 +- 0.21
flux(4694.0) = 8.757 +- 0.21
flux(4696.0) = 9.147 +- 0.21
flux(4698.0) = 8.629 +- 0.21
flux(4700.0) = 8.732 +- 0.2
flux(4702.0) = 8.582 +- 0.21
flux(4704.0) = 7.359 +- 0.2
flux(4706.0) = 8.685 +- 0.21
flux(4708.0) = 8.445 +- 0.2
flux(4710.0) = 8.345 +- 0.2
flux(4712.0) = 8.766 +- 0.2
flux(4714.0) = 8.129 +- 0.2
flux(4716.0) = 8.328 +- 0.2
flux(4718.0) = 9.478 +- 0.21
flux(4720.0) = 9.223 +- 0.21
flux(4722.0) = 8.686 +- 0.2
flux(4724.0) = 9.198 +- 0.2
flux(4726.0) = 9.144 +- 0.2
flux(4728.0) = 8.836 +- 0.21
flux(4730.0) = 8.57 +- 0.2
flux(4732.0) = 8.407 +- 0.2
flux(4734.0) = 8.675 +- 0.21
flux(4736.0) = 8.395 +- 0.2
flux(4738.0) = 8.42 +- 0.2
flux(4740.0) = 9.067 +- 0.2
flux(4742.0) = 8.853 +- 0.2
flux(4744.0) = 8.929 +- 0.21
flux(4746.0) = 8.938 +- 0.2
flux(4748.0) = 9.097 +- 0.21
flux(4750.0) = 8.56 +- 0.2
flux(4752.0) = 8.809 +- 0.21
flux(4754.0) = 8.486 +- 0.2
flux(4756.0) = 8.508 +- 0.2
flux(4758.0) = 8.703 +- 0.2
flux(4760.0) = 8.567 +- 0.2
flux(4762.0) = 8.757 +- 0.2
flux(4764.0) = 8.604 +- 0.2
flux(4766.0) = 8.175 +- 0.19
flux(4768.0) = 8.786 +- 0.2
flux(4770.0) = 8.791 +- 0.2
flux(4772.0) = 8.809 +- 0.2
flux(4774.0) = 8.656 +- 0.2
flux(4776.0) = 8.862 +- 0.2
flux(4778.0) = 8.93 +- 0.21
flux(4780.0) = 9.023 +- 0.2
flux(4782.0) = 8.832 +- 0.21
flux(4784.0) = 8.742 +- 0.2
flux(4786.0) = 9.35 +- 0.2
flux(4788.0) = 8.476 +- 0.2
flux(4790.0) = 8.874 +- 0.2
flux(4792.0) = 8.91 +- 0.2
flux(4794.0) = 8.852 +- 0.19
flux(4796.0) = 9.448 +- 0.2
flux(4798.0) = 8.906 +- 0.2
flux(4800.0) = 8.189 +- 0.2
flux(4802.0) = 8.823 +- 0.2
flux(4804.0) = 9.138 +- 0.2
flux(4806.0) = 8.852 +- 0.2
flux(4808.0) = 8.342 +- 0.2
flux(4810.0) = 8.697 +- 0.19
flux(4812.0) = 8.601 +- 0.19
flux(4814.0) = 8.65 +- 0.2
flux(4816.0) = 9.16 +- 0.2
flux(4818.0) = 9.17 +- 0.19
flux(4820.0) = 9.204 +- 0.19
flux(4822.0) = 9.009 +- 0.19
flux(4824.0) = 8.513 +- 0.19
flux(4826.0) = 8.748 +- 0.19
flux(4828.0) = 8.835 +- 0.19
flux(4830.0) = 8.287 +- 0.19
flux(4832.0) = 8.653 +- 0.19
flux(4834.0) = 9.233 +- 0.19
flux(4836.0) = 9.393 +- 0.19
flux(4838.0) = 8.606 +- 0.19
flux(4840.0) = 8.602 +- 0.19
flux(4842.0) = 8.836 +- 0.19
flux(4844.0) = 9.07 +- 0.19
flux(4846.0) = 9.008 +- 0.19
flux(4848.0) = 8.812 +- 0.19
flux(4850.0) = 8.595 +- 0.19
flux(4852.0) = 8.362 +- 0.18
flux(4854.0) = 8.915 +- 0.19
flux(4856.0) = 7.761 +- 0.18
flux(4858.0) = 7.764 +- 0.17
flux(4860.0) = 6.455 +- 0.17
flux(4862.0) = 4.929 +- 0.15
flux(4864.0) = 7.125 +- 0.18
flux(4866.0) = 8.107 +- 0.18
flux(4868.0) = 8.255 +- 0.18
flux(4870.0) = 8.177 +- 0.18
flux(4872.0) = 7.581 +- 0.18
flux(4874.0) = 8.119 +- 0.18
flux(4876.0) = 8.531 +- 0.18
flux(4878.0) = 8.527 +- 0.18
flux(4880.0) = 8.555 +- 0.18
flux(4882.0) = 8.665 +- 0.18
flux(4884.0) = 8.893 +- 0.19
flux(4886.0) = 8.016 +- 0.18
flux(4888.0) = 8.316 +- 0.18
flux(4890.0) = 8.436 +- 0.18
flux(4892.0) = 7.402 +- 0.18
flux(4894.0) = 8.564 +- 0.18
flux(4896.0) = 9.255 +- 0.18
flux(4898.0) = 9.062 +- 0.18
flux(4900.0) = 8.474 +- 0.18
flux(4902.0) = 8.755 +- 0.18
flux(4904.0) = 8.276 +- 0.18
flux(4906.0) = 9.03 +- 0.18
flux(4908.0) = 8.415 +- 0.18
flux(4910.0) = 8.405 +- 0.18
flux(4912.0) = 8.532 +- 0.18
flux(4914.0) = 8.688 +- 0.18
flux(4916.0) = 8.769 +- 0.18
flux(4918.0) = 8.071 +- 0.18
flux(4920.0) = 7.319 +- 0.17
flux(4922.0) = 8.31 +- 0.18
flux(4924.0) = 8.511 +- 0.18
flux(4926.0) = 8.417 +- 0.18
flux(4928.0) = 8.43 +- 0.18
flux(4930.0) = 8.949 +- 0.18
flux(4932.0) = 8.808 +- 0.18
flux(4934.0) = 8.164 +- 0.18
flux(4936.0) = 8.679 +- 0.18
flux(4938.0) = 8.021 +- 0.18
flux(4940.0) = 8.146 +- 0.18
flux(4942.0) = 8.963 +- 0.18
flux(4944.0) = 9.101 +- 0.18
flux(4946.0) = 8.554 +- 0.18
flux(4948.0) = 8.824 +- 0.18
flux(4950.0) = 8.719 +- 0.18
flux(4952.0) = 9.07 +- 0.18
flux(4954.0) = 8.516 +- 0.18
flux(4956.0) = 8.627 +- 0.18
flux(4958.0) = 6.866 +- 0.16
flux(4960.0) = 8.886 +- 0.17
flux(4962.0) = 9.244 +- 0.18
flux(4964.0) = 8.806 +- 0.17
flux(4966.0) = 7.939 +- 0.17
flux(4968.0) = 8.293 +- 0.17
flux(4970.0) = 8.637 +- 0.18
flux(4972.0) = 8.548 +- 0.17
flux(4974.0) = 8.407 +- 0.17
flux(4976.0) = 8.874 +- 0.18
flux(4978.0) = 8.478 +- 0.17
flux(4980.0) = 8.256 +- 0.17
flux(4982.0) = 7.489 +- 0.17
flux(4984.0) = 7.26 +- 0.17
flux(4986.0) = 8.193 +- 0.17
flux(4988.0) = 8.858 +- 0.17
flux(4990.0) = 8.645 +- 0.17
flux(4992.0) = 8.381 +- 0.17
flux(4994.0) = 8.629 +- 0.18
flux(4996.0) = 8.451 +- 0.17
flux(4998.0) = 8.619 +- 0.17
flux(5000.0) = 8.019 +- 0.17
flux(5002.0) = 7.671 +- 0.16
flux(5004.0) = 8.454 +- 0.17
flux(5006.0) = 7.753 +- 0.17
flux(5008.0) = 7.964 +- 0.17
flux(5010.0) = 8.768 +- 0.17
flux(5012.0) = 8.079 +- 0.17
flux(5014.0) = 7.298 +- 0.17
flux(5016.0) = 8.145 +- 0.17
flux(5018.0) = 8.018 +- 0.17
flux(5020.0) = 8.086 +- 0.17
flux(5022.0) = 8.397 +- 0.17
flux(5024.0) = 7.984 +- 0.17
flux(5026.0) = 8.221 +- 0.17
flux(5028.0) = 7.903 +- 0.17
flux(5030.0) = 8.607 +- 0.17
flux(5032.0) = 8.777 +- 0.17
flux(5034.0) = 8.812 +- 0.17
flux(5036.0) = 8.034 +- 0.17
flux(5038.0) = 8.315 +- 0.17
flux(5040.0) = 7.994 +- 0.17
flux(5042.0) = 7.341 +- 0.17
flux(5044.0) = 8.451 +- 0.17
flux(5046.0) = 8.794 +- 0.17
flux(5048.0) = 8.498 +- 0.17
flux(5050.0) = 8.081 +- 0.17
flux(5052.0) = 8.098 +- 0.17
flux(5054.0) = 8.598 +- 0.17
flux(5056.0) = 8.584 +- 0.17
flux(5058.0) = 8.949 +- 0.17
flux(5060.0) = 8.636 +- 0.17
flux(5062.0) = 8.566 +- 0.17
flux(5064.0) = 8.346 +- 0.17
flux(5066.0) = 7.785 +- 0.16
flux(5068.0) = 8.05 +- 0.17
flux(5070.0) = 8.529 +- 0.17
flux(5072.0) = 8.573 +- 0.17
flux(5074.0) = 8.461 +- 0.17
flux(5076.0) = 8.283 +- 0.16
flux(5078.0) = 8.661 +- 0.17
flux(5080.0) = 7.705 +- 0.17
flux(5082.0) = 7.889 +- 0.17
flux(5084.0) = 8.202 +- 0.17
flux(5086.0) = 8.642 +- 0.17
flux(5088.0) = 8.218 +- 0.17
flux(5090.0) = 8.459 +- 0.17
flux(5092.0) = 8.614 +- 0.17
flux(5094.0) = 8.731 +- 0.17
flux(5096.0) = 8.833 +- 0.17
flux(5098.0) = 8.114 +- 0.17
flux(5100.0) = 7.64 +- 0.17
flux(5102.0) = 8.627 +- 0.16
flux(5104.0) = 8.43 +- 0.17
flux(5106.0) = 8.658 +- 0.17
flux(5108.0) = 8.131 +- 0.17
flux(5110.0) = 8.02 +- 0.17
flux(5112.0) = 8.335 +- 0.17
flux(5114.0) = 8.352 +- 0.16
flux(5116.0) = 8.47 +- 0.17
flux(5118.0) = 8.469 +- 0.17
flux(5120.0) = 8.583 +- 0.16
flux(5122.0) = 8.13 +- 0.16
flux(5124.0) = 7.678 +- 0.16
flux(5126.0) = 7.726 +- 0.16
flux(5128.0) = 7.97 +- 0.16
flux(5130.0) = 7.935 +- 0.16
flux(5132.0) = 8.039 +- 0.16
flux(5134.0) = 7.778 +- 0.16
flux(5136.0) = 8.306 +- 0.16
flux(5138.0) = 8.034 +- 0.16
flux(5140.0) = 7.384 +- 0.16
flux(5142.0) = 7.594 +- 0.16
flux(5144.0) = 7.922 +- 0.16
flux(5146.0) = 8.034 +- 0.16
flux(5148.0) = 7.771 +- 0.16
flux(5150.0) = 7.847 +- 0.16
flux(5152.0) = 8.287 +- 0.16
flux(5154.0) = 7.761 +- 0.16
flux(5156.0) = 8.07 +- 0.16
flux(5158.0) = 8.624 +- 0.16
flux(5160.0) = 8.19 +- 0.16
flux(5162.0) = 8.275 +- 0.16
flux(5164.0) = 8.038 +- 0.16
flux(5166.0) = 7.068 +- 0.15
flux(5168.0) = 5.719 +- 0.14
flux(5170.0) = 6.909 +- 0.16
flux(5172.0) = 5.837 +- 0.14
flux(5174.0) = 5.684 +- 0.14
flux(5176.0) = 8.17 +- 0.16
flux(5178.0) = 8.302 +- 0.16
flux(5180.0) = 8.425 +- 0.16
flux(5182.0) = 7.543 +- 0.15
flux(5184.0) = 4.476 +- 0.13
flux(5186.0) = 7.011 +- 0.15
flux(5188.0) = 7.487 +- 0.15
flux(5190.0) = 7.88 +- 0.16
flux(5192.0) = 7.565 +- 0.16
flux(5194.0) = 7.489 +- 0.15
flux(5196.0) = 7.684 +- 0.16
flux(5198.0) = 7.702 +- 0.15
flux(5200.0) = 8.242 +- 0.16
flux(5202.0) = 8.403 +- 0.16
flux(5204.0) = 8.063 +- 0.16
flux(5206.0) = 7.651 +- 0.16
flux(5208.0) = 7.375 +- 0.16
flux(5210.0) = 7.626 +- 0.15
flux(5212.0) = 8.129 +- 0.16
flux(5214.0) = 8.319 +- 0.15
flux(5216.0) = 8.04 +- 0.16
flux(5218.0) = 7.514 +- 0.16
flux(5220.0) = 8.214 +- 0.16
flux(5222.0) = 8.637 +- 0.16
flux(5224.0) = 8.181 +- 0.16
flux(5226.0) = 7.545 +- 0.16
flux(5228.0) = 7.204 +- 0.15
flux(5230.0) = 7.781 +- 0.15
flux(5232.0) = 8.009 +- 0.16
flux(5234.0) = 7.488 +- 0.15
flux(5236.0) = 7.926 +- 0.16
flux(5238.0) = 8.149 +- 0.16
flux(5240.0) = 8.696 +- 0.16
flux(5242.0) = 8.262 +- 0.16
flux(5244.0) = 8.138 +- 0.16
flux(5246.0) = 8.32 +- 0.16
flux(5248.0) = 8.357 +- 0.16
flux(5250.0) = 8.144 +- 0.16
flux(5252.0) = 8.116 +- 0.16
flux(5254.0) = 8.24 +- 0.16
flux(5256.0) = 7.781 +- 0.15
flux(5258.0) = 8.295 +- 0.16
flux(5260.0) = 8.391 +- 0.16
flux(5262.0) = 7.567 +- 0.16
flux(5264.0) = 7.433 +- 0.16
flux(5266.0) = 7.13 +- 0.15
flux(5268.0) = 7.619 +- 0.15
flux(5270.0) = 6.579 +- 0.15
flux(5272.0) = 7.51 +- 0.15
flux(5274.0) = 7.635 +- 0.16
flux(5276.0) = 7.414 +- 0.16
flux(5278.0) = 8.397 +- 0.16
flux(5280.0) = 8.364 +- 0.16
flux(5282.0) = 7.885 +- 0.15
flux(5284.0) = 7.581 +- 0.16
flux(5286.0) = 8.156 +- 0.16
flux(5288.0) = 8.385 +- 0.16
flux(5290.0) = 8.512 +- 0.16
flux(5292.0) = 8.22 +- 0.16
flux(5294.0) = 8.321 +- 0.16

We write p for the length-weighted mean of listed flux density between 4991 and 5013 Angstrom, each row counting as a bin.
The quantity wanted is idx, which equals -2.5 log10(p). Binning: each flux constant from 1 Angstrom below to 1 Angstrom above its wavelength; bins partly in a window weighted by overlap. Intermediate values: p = 8.25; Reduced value -2.29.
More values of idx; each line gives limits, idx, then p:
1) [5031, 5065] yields -2.31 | 8.40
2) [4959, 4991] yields -2.31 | 8.43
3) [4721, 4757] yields -2.36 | 8.75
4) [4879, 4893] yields -2.30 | 8.33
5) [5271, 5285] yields -2.23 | 7.83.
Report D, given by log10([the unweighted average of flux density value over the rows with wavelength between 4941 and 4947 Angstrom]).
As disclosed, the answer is 0.948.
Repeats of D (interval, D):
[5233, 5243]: 0.909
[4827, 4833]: 0.934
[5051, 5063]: 0.933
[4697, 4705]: 0.920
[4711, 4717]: 0.925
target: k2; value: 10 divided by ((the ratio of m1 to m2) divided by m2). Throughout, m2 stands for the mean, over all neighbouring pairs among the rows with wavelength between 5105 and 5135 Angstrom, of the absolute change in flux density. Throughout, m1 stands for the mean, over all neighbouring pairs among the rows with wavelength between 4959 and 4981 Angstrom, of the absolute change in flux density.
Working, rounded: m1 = 0.37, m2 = 0.20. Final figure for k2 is 1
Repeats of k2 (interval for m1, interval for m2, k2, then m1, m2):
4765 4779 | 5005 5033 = 11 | 0.18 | 0.44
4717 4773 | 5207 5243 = 7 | 0.25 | 0.43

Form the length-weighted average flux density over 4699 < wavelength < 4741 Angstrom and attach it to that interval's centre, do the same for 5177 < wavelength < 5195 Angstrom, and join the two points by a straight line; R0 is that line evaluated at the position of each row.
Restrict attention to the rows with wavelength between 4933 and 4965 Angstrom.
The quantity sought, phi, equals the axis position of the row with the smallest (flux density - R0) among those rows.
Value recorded 4958.0 Angstrom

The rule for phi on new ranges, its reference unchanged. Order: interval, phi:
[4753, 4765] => 4754.0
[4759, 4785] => 4766.0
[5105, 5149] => 5140.0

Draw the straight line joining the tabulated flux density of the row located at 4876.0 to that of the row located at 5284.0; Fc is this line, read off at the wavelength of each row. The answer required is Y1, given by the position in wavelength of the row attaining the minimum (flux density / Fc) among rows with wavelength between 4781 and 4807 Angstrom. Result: 4800.0 Angstrom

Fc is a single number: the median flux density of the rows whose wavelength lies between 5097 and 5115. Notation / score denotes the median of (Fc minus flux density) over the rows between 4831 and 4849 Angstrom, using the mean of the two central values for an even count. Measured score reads -0.50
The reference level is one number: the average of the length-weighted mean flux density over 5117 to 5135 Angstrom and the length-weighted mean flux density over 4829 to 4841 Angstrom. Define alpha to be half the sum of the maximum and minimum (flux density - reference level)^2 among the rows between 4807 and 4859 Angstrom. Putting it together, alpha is 0.48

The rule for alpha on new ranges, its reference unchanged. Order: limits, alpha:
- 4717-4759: 0.57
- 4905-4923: 0.60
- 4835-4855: 0.48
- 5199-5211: 0.54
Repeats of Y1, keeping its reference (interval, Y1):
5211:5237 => 5228.0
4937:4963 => 4958.0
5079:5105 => 5100.0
